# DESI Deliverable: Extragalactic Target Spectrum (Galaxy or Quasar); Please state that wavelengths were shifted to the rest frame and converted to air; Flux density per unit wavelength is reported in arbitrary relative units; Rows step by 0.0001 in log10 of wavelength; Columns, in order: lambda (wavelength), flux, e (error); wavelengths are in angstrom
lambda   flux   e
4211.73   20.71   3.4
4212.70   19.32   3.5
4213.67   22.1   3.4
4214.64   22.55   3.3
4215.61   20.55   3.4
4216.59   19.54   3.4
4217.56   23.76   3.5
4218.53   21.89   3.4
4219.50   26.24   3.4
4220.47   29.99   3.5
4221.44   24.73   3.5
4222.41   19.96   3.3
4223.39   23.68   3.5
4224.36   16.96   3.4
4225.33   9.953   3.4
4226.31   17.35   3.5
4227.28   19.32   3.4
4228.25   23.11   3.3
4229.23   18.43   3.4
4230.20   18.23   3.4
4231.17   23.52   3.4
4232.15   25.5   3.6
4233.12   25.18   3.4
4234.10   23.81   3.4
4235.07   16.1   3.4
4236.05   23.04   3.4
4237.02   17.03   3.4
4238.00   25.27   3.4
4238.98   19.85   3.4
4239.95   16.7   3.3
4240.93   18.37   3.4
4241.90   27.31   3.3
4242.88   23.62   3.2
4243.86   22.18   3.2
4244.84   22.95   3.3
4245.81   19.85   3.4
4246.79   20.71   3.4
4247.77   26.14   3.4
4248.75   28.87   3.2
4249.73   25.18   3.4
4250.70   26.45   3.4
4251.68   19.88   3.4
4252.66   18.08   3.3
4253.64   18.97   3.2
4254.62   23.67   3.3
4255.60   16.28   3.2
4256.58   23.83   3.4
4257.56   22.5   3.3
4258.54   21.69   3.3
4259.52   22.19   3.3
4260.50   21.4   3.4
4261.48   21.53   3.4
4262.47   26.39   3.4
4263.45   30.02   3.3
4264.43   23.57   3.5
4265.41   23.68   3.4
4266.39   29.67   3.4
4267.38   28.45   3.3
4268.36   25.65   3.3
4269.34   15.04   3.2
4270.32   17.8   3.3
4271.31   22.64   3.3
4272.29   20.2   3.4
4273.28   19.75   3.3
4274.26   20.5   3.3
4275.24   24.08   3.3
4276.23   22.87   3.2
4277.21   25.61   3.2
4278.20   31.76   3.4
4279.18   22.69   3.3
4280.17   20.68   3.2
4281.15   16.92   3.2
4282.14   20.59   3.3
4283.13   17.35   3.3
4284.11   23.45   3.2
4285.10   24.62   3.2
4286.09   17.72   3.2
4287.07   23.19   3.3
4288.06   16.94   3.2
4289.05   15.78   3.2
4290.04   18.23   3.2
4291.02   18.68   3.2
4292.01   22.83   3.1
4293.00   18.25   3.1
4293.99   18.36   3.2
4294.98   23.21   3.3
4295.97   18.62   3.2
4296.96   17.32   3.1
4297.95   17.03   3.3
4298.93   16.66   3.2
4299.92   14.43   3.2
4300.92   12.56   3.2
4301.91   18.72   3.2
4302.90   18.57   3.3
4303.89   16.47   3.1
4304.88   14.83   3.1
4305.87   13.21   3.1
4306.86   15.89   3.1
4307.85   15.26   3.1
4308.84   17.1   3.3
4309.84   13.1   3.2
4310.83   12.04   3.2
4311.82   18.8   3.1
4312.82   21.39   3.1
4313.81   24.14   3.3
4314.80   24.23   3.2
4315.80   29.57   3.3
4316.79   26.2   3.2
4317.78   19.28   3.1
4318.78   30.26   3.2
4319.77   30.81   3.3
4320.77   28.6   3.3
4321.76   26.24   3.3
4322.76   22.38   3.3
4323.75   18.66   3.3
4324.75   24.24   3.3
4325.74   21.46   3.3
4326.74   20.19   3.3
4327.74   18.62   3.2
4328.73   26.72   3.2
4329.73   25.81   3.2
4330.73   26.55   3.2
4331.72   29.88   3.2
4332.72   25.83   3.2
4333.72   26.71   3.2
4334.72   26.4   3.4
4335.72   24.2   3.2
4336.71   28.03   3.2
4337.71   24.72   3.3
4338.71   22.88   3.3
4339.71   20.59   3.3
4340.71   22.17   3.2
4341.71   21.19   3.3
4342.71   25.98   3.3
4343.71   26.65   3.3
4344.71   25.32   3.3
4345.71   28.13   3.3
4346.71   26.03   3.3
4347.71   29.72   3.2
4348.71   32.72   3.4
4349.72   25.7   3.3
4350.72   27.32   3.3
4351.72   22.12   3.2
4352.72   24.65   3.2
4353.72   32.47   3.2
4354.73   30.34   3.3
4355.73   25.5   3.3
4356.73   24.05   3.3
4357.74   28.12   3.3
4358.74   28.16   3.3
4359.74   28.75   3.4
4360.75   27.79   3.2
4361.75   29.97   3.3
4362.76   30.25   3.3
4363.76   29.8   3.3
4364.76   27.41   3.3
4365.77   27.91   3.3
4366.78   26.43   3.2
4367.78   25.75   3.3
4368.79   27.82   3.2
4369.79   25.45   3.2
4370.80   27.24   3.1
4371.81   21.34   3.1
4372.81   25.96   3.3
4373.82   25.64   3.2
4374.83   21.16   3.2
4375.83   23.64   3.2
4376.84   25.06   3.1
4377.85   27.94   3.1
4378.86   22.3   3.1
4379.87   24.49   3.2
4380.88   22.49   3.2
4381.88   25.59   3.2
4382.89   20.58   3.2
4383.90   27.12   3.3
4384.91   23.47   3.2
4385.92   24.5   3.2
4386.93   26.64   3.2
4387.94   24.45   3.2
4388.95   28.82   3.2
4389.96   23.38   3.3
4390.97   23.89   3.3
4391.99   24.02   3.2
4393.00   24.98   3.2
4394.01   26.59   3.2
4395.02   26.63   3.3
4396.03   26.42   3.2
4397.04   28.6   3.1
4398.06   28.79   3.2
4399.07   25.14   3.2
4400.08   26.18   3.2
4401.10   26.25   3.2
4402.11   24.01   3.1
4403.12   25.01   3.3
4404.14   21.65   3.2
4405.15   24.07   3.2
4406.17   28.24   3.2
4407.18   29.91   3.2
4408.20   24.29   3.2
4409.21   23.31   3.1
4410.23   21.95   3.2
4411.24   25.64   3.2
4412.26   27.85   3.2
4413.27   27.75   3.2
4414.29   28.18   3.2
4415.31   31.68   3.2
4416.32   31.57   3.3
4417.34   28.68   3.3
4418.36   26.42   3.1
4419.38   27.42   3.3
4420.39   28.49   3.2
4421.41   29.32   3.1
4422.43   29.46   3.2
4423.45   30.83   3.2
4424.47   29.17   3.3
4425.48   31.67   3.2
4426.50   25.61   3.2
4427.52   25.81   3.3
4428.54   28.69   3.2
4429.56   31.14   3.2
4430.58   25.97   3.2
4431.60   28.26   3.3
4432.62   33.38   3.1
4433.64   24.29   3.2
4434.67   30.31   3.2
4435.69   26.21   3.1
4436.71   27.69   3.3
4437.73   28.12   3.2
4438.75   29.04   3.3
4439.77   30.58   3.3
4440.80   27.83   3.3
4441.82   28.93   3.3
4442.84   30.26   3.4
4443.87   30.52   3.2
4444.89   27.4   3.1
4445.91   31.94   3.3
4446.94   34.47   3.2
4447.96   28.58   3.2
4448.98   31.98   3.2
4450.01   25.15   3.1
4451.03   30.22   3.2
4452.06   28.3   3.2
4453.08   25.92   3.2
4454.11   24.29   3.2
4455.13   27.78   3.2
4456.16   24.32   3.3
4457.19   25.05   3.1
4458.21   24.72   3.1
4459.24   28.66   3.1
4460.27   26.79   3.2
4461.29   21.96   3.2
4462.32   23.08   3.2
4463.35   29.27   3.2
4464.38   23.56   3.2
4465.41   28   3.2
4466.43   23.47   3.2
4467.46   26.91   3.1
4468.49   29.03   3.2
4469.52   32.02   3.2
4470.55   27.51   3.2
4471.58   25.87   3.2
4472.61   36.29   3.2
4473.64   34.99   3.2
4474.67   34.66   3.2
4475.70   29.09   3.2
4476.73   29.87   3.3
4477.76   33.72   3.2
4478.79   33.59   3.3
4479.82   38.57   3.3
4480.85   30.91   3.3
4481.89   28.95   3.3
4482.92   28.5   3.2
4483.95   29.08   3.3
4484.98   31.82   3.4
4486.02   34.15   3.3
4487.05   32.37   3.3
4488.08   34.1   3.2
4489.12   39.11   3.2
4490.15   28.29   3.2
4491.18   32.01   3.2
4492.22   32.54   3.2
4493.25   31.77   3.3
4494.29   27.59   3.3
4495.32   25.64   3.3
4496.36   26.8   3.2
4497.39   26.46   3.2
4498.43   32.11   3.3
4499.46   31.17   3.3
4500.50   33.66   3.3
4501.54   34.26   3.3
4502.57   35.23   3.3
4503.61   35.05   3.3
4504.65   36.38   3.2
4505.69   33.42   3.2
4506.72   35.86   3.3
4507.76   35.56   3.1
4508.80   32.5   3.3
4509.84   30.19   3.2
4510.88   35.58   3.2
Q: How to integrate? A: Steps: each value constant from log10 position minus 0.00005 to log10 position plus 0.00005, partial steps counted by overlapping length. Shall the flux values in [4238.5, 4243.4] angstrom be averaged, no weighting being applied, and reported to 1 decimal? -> 21.2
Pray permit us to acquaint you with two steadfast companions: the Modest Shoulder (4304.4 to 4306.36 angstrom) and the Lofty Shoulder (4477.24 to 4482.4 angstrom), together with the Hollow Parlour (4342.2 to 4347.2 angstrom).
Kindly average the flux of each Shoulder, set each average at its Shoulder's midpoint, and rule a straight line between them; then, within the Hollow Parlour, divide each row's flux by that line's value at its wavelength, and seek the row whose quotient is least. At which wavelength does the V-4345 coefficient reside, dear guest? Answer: 4344.71 angstrom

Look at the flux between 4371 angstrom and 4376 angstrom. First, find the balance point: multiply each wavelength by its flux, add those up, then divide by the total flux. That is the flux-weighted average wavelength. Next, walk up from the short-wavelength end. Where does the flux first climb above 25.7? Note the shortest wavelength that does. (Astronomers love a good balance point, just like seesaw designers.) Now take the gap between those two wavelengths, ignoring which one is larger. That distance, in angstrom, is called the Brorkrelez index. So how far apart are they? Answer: 1.0 angstrom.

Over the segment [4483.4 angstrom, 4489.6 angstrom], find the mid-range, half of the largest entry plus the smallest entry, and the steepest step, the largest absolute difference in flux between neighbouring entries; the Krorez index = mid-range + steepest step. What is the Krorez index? 39.1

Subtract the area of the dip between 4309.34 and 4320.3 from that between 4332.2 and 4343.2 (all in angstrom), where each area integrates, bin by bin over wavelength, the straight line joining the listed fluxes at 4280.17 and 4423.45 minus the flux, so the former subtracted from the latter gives -1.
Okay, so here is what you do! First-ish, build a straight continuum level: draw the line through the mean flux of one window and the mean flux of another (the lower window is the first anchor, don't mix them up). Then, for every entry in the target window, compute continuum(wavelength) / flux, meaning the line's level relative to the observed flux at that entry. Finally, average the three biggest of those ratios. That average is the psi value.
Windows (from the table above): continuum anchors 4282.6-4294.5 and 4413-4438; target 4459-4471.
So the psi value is 1.36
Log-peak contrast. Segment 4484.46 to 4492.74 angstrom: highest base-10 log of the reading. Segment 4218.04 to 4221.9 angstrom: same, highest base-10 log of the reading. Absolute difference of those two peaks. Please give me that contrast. 0.12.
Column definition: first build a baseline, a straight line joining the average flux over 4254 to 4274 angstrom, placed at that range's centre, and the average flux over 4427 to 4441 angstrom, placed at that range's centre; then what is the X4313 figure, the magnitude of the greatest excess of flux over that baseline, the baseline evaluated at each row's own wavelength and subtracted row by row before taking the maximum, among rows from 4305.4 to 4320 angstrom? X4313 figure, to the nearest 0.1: 6.2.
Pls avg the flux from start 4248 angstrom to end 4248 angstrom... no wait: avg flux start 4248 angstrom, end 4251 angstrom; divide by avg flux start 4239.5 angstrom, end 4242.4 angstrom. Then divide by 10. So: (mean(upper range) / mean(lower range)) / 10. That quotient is 0.13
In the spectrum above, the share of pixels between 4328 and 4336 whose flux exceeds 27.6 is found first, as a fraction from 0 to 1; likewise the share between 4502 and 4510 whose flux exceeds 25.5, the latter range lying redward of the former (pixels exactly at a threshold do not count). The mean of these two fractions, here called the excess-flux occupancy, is 0.56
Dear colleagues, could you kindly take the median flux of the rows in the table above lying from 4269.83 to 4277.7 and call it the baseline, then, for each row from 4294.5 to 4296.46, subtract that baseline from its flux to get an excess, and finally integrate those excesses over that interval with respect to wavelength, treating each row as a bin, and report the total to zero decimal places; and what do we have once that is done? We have -1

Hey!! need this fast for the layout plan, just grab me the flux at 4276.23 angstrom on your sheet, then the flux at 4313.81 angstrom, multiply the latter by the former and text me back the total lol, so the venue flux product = 552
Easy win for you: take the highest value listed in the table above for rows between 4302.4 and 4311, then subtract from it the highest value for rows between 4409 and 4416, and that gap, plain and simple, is -13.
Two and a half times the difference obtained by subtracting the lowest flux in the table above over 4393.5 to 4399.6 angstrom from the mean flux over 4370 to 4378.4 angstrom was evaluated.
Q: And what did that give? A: -1.0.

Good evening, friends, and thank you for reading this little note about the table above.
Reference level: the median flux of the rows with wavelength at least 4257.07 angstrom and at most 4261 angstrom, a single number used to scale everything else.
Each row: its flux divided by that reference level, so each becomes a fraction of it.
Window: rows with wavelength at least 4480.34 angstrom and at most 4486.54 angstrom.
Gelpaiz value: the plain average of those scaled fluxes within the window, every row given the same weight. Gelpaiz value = 1.39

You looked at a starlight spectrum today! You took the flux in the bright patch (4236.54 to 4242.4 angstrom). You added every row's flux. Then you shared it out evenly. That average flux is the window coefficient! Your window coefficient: 20.8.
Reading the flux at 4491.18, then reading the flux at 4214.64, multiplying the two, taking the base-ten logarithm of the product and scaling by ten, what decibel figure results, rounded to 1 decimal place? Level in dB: 28.6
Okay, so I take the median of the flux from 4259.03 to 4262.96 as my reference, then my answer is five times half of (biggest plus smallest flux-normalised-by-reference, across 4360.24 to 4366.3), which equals 6.6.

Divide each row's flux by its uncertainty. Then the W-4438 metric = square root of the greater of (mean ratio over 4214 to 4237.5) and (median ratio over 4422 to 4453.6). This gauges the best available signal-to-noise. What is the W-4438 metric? 2.97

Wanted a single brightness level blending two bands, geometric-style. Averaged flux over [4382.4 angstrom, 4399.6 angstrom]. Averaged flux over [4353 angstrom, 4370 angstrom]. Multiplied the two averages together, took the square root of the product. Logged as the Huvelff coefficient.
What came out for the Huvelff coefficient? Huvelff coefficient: 26.7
